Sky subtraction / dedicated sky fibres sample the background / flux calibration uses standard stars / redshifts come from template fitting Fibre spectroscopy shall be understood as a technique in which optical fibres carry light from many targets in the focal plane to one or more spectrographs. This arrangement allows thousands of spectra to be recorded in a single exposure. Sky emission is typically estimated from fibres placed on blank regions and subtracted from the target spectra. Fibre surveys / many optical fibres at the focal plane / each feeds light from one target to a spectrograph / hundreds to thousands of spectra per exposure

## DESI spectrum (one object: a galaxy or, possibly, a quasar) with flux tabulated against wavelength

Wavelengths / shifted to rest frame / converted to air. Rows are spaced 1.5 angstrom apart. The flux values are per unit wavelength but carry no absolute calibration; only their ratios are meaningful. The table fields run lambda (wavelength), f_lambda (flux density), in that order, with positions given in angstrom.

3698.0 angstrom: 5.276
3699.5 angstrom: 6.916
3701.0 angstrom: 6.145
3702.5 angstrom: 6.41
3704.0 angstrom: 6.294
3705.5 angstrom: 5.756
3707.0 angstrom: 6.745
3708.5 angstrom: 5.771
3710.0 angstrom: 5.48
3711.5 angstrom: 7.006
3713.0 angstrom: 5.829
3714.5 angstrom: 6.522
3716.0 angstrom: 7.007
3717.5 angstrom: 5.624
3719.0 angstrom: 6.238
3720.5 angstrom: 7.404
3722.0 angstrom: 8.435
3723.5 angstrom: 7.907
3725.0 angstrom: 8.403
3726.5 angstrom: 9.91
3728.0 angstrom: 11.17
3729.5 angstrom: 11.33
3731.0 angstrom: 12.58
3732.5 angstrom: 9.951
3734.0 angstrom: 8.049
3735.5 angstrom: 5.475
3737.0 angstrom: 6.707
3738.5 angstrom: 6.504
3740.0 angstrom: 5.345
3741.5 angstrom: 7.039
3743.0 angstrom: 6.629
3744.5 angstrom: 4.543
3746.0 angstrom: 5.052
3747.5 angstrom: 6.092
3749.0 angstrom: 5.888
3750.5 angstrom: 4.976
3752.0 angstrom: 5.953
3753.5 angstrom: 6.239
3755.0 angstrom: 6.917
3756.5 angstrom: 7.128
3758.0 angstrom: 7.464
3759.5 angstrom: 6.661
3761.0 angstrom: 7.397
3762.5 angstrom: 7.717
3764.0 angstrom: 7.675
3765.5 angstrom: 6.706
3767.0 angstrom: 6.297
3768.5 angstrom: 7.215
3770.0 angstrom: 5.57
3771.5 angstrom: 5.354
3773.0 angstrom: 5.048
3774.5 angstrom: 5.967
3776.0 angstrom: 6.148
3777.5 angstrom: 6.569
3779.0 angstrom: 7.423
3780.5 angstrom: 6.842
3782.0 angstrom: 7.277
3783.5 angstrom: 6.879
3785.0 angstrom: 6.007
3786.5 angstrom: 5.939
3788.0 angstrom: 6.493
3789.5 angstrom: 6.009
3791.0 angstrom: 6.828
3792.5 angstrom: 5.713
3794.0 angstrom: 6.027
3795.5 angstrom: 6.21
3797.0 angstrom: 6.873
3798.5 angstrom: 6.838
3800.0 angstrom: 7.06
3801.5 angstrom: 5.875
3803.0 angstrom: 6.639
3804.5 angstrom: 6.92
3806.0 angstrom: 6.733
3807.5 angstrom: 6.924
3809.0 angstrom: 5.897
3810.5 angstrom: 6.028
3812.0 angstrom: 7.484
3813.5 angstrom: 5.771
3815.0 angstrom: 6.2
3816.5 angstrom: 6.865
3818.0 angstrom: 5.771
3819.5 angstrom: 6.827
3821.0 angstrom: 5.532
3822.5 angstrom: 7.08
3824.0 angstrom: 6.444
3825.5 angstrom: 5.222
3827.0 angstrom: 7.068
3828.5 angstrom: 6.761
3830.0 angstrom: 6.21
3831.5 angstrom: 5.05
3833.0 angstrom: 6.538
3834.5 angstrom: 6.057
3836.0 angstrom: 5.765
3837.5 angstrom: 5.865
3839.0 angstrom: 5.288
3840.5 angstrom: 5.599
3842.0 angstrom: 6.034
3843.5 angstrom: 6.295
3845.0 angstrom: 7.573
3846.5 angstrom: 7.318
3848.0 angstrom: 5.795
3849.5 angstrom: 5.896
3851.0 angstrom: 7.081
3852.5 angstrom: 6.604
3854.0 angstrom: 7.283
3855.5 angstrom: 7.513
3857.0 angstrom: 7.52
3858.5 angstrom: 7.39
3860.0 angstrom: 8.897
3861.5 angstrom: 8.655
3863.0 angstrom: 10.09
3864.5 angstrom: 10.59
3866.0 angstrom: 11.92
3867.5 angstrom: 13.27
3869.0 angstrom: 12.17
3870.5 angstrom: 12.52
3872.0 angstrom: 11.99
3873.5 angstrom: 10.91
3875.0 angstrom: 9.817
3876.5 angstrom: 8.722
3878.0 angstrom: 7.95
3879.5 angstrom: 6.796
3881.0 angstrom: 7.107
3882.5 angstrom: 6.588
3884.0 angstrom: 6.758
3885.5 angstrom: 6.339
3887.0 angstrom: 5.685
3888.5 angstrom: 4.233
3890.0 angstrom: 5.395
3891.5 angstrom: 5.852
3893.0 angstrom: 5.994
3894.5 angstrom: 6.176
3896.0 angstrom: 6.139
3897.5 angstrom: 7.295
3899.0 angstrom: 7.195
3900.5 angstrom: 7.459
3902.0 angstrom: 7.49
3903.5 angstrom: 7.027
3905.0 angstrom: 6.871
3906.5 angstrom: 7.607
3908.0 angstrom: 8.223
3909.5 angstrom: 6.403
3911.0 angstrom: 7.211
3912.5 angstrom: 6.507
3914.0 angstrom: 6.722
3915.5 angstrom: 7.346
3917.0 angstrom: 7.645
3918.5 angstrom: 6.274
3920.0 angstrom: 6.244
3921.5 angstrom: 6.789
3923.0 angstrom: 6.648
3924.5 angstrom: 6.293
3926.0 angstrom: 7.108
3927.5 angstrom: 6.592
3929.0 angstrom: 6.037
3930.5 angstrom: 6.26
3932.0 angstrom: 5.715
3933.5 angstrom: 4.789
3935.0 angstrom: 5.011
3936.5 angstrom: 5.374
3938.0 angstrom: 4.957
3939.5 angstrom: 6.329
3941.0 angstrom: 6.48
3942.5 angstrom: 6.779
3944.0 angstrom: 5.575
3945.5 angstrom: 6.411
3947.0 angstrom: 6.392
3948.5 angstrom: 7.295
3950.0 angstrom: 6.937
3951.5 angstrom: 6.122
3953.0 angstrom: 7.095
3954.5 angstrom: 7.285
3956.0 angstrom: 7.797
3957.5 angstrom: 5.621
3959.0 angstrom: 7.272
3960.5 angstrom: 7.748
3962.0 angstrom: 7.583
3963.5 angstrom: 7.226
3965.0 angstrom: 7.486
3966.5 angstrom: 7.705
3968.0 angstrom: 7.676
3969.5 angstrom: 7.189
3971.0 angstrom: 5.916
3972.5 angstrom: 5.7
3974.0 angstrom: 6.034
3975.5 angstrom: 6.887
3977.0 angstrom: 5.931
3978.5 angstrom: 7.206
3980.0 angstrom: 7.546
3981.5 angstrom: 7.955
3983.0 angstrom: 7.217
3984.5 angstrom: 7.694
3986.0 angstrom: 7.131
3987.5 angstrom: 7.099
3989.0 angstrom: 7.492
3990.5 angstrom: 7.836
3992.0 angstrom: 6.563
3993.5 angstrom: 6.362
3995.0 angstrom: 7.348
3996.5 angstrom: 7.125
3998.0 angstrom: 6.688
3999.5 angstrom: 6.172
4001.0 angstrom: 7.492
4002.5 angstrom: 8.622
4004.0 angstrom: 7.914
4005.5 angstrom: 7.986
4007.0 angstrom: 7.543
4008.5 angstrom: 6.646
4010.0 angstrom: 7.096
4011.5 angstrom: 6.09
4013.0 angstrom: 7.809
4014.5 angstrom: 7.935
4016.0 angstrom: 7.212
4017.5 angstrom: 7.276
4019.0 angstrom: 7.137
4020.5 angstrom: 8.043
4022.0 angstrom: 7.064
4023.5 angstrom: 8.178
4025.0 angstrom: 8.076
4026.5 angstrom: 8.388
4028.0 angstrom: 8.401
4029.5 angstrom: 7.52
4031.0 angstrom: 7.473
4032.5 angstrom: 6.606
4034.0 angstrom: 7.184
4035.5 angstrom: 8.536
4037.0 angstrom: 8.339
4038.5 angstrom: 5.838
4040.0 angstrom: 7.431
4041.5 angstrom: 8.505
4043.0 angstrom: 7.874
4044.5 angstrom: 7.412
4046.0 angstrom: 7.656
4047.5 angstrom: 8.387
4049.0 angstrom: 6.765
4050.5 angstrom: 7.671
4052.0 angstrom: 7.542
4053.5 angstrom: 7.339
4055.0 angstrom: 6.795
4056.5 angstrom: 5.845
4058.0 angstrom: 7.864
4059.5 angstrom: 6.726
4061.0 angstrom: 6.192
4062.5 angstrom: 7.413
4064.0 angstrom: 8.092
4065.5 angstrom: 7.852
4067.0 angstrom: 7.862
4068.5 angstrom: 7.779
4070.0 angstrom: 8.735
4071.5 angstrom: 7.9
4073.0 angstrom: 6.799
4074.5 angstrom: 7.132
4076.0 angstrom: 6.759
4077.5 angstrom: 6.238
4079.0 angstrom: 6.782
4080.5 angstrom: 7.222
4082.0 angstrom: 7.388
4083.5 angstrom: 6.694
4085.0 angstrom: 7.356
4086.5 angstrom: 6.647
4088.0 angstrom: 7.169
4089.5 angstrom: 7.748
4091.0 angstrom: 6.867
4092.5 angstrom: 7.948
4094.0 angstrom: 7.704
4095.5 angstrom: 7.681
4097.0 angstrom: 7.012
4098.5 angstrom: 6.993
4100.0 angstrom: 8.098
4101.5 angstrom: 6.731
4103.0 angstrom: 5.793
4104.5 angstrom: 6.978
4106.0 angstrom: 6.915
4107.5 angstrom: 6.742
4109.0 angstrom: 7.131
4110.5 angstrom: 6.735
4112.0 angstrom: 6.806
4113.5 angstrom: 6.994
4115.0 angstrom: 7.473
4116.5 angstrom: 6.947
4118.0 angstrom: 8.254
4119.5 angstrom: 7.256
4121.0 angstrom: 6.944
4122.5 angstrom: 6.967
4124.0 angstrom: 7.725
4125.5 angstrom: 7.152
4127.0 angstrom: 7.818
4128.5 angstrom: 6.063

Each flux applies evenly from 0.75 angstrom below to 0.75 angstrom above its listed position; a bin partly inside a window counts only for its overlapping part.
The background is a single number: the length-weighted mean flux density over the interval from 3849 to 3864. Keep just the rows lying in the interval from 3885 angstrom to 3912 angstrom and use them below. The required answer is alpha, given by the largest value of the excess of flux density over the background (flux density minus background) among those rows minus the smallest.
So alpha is 4.0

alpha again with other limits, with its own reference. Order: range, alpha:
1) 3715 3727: 4.3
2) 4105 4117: 0.7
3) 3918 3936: 2.3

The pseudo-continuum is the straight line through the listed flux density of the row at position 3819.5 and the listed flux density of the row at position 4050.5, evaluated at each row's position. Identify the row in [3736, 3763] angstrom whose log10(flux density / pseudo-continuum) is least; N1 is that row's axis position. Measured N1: 3744.5 angstrom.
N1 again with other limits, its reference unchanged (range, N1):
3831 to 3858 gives 3831.5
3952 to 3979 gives 3957.5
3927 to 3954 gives 3933.5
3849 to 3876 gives 3849.5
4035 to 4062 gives 4056.5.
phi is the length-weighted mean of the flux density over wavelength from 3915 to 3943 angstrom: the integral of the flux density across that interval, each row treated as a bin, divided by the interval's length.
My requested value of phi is 6.2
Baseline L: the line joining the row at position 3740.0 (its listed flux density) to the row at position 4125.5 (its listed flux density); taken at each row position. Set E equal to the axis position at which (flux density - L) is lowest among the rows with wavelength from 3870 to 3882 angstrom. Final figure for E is 3879.5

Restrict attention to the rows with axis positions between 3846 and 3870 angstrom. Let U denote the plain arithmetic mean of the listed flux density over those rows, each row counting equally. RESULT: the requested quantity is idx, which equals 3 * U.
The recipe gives 25.9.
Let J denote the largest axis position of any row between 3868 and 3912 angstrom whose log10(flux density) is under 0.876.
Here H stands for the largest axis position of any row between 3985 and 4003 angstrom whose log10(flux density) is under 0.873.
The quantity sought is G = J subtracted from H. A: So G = 88.5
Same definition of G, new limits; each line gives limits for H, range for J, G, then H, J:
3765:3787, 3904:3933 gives -145.5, 3786.5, 3932.0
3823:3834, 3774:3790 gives 43.5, 3833.0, 3789.5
